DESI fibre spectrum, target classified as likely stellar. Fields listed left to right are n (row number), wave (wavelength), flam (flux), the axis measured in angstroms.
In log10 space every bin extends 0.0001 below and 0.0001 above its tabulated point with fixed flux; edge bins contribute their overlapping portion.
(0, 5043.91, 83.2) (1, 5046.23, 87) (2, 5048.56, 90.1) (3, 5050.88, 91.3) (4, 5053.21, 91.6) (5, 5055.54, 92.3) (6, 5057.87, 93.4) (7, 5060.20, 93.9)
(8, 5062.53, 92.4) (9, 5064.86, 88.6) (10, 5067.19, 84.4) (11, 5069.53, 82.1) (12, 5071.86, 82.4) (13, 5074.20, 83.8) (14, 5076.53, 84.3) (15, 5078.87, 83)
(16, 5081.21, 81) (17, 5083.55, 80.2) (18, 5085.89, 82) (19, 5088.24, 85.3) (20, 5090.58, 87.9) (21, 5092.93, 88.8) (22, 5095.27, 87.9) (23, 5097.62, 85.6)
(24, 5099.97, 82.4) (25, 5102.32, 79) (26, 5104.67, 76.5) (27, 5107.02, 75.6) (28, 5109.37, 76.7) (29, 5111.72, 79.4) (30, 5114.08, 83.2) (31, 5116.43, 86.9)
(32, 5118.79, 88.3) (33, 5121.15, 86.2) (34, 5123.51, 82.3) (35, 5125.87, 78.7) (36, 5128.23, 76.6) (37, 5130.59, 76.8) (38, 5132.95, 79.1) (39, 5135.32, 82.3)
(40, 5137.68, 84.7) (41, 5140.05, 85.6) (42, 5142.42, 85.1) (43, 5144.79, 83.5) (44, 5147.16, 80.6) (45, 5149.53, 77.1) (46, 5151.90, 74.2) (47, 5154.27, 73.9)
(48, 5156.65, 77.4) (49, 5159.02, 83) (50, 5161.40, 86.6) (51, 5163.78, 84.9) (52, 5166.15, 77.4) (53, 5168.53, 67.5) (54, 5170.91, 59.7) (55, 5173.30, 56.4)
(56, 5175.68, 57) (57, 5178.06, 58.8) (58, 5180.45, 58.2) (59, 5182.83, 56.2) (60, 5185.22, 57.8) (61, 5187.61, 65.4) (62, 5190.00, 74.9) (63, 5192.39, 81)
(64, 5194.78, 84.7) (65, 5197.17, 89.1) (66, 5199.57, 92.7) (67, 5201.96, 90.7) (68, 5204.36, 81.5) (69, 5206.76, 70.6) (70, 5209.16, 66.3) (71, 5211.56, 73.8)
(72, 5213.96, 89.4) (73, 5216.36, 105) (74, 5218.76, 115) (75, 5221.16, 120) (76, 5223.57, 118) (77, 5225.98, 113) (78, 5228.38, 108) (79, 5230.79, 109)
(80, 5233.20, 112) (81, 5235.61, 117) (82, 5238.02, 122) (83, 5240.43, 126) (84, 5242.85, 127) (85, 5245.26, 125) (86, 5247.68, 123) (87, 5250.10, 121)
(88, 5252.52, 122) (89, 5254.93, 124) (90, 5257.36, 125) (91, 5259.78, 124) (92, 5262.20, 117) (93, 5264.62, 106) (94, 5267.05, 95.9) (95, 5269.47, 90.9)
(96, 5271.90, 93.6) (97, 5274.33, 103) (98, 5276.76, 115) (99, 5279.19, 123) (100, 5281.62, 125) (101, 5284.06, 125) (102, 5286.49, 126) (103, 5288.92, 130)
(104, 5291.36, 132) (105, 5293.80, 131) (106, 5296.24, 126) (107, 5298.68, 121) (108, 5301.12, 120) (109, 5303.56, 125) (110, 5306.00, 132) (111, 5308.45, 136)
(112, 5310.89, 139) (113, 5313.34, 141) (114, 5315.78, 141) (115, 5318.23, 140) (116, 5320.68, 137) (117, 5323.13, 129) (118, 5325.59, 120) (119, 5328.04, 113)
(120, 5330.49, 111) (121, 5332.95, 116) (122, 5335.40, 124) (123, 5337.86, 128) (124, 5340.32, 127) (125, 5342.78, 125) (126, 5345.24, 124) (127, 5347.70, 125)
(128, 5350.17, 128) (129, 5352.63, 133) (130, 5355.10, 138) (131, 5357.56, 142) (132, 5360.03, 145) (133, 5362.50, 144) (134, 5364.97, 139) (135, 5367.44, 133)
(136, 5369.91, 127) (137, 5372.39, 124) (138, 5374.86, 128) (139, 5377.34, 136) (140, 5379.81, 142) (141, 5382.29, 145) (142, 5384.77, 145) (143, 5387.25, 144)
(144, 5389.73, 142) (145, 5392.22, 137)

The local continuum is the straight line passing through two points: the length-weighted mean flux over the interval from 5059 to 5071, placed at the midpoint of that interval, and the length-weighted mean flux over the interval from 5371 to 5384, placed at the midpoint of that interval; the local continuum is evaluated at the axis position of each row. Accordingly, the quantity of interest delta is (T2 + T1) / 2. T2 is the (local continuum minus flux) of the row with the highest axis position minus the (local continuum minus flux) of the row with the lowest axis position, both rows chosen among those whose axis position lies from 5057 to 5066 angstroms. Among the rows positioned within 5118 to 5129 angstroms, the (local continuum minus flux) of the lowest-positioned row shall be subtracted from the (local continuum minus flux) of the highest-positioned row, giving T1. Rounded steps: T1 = 13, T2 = 5.9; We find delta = 9.5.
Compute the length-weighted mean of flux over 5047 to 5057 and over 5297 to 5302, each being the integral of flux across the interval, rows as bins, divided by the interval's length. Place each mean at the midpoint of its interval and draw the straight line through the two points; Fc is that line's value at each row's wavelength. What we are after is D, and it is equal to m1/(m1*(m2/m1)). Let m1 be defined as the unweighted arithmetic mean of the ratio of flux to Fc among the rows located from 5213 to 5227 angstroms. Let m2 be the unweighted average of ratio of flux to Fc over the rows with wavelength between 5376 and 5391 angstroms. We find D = 0.9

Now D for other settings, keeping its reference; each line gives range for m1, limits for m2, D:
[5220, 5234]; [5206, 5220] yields 1.3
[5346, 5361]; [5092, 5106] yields 1.2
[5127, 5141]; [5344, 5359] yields 0.8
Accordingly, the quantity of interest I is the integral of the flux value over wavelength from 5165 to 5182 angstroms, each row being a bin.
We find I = 1054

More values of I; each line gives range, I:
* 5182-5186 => 228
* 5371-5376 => 630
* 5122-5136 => 1111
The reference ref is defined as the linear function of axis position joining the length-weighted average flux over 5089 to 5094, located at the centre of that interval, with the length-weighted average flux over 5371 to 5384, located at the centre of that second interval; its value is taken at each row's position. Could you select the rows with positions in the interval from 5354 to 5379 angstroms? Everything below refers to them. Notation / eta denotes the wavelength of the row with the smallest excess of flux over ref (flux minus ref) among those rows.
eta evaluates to 5372.39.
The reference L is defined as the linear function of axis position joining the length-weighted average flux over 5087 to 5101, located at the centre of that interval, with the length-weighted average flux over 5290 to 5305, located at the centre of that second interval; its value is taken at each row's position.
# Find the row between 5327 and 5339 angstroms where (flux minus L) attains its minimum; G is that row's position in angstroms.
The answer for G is 5330.49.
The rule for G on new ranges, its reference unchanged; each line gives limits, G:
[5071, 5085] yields 5083.55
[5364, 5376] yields 5372.39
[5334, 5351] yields 5345.24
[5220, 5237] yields 5228.38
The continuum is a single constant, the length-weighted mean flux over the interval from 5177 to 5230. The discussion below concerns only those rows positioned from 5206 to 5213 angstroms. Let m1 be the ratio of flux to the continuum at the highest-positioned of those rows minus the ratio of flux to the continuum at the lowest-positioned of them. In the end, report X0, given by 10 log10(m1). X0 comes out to -14.3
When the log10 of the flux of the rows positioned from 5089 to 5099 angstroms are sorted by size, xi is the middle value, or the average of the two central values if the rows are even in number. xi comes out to 1.94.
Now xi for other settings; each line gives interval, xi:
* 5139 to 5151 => 1.92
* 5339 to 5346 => 2.10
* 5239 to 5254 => 2.09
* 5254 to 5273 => 2.05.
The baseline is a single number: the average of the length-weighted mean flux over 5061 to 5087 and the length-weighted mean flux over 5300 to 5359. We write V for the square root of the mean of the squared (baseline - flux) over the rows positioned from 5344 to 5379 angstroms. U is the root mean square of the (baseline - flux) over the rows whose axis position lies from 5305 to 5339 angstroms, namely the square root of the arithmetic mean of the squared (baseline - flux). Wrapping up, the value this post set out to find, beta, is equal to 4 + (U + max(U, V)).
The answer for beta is 56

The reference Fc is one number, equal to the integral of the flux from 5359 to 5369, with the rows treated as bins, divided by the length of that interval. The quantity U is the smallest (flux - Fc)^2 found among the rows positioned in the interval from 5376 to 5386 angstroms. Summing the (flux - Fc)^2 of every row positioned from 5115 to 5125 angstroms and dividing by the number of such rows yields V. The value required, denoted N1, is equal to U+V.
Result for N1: 2908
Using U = 5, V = 2903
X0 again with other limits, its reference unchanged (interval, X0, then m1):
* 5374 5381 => -7.8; 0.16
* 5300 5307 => -8.5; 0.14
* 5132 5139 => -11.8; 0.07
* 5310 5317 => -16.3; 0.02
